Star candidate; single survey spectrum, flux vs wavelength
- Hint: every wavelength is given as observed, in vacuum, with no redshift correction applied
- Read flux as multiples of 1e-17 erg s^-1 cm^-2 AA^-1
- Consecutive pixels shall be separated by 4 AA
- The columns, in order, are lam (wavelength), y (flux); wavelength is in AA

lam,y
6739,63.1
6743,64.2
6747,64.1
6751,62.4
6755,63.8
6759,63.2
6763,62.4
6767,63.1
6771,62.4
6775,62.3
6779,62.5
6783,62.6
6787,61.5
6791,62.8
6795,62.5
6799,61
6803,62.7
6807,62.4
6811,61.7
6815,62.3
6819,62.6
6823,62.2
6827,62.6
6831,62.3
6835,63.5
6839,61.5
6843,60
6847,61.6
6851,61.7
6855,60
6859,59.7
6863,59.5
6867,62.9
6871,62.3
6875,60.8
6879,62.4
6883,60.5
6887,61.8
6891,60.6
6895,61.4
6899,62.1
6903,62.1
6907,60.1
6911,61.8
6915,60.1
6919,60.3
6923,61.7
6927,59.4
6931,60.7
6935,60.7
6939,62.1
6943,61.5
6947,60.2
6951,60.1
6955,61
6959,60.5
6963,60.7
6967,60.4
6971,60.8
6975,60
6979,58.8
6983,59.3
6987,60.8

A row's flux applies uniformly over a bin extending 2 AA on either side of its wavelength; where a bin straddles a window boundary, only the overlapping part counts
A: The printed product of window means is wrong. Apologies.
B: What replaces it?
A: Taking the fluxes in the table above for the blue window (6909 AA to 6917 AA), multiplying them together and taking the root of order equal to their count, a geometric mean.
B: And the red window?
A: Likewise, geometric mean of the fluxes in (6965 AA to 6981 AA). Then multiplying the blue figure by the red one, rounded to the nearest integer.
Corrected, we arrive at 3656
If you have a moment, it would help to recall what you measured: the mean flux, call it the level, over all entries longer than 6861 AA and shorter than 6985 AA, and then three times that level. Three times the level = 183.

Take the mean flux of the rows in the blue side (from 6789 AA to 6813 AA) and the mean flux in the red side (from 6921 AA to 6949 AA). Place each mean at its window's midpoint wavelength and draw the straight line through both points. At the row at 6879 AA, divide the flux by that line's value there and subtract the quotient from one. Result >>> -0.016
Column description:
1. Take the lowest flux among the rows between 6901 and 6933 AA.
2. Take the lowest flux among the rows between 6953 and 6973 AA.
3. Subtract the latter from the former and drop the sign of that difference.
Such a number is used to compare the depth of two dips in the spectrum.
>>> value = 1.0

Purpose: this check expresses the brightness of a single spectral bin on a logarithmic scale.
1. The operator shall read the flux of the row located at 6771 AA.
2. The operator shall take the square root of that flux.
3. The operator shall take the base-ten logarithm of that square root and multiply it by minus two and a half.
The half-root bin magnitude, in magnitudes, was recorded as -2.24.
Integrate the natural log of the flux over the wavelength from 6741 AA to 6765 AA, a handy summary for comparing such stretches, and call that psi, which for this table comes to 99.6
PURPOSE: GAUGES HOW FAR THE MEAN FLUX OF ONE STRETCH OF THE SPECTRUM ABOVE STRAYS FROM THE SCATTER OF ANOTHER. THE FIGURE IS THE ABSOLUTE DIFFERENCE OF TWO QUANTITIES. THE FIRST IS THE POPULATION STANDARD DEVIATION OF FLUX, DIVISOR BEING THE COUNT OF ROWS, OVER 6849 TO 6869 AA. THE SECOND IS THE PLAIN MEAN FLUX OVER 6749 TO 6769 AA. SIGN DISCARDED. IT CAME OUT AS 61.7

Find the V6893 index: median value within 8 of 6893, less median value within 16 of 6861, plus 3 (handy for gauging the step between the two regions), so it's 3.4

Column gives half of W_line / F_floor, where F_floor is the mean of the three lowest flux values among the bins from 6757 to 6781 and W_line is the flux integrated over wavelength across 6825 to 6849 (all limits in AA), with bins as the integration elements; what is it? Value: 11.9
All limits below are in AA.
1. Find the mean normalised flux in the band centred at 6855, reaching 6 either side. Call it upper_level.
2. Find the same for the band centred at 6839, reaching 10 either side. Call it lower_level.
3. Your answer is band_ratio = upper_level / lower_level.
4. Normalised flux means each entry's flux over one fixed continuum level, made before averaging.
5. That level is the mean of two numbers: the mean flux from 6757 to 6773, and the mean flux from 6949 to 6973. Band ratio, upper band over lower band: 0.98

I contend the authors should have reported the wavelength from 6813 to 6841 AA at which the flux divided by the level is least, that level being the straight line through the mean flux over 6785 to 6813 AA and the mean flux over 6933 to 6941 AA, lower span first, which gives 6839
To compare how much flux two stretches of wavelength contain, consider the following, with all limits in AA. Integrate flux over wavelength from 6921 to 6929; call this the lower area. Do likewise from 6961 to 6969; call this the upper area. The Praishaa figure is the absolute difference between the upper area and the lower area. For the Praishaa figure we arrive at 0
